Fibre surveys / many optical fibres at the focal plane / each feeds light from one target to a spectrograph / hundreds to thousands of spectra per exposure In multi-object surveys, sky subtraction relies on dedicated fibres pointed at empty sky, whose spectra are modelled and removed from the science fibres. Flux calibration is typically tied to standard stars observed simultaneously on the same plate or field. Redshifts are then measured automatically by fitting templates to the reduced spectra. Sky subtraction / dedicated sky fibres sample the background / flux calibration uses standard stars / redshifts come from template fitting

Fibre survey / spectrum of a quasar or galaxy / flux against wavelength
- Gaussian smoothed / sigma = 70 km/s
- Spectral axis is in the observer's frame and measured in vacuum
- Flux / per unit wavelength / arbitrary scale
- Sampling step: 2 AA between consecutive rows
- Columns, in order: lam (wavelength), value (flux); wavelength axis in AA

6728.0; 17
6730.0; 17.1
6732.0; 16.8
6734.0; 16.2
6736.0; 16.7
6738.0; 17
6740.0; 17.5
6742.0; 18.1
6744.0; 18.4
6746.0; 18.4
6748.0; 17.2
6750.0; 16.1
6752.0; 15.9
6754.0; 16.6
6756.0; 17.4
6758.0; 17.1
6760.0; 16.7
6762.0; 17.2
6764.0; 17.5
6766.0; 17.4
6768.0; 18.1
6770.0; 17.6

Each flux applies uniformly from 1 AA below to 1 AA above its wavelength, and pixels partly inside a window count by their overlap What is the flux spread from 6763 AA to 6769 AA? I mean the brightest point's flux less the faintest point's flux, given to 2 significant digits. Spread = 0.70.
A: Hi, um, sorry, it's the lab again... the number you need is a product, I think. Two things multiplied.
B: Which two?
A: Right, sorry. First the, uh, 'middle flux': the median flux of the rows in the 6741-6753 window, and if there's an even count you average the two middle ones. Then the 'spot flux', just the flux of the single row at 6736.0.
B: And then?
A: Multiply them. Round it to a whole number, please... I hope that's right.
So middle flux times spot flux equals 295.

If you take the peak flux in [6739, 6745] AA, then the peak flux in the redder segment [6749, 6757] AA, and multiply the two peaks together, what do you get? 320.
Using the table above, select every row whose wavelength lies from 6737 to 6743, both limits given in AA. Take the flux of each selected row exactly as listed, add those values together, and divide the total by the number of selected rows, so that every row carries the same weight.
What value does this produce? 17.5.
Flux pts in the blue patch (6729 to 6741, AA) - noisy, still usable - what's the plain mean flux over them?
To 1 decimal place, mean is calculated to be 16.9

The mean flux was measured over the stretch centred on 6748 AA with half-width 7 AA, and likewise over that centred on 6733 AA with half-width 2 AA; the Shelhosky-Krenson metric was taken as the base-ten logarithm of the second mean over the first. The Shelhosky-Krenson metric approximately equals -0.019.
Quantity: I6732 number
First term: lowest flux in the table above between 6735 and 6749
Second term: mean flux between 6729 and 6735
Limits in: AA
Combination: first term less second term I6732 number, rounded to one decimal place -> 0.0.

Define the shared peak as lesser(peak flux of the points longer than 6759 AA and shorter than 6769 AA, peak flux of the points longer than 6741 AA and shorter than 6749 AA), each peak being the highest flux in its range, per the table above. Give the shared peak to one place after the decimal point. 18.1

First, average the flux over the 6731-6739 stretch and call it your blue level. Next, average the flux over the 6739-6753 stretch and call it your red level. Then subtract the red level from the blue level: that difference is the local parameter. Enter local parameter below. -0.7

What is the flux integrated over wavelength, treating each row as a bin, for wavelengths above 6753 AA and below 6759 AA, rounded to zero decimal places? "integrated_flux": 102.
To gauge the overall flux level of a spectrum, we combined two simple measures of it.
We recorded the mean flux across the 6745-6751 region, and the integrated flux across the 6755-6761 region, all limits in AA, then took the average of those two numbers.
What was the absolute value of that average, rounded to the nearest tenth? 59.8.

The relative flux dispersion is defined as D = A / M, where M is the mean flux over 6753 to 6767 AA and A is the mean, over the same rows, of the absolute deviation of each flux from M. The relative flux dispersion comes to 0.016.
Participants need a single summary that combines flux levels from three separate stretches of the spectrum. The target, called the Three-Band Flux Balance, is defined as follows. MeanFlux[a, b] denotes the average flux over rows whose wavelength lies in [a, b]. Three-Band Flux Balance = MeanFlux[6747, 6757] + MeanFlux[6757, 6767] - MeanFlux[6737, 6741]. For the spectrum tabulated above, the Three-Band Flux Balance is 16.6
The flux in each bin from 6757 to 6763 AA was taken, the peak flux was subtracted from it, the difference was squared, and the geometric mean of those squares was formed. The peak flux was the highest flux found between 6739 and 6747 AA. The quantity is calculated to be 1.9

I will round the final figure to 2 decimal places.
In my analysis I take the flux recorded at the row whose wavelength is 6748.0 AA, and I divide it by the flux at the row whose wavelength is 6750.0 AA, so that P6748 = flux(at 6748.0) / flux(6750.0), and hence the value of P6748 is 1.07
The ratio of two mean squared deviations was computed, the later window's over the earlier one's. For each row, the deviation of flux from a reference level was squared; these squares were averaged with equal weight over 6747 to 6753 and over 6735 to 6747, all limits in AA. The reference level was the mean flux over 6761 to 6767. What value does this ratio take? 2.3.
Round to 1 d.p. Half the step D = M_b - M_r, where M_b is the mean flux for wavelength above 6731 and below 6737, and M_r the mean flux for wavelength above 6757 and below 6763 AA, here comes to -0.2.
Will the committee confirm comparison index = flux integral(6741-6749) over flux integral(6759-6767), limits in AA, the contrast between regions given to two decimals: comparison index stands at 1.05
